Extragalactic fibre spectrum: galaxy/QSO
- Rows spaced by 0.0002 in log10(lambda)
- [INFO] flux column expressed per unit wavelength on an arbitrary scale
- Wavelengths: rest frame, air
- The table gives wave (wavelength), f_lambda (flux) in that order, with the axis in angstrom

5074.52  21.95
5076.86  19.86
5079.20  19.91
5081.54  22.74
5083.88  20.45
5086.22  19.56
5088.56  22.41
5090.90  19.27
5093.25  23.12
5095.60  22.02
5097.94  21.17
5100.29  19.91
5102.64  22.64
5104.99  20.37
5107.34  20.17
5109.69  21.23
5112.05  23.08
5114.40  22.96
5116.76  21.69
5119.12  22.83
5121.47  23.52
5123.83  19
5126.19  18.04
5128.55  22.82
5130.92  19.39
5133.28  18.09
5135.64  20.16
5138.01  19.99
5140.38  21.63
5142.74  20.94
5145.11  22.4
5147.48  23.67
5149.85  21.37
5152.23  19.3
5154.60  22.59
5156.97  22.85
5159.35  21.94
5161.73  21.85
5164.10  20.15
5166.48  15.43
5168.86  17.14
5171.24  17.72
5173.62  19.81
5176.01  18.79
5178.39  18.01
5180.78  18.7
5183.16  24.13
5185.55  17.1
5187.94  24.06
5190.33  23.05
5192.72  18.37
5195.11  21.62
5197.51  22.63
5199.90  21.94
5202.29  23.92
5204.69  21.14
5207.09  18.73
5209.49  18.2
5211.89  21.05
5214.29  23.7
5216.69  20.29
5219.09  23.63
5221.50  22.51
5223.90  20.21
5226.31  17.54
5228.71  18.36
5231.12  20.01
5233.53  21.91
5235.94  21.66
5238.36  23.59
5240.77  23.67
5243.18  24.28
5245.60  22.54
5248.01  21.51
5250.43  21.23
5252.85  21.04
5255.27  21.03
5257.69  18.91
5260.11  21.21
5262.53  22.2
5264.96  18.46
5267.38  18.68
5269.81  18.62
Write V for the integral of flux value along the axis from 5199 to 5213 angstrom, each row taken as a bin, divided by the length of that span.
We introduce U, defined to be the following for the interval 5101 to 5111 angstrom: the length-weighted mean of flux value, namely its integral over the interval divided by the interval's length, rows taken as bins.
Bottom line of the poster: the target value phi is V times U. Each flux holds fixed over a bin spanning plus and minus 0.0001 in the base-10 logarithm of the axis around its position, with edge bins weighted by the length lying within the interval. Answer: 438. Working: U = 21.1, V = 20.8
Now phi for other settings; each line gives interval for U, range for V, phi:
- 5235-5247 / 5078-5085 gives 487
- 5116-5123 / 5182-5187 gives 468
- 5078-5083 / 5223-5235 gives 418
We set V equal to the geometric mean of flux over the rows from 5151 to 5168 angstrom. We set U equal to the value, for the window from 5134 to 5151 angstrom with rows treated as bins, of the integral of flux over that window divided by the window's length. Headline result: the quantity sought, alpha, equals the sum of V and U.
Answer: 41.8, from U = 21.4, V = 20.4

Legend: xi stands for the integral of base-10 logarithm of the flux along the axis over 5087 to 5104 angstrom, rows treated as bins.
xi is 23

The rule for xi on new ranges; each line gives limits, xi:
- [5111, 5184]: 96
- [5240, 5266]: 35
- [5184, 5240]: 74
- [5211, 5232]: 28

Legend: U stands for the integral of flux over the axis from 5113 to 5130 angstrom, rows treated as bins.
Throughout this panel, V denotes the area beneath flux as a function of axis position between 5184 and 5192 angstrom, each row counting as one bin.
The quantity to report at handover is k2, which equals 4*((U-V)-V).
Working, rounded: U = 366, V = 171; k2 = 99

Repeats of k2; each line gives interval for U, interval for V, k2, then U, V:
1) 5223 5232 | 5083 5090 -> -482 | 171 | 146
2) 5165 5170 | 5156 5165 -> -1234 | 82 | 195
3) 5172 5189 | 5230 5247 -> -1704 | 340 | 383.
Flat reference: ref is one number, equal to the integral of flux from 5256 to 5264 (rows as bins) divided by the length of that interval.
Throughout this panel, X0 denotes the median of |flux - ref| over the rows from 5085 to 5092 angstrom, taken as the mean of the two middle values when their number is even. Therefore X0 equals 1.4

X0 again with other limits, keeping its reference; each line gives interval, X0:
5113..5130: 2.1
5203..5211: 2.0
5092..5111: 0.7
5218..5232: 2.1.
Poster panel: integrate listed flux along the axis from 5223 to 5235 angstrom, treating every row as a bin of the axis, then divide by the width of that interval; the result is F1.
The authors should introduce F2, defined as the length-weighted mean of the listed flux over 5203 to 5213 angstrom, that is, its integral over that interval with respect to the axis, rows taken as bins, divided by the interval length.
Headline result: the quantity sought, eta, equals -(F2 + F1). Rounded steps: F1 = 19.6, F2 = 20.0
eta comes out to -39.6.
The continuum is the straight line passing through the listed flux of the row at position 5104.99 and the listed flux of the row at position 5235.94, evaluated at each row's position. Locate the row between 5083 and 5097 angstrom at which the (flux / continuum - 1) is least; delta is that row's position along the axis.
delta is 5090.90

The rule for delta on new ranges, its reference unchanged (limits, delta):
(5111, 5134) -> 5133.28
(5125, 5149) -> 5133.28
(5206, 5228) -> 5226.31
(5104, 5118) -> 5107.34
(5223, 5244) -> 5226.31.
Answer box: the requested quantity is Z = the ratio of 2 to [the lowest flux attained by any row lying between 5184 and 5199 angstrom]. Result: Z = 0.117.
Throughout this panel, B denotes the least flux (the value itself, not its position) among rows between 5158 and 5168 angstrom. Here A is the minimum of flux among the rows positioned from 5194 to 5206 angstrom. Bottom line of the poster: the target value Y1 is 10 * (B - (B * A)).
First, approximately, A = 21.14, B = 15.43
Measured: -3108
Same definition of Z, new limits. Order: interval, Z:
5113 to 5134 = 0.111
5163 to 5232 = 0.130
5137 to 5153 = 0.104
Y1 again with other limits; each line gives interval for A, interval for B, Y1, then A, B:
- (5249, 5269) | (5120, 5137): -3150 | 18.46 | 18.04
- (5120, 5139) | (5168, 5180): -2921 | 18.04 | 17.14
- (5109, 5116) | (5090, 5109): -3898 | 21.23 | 19.27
